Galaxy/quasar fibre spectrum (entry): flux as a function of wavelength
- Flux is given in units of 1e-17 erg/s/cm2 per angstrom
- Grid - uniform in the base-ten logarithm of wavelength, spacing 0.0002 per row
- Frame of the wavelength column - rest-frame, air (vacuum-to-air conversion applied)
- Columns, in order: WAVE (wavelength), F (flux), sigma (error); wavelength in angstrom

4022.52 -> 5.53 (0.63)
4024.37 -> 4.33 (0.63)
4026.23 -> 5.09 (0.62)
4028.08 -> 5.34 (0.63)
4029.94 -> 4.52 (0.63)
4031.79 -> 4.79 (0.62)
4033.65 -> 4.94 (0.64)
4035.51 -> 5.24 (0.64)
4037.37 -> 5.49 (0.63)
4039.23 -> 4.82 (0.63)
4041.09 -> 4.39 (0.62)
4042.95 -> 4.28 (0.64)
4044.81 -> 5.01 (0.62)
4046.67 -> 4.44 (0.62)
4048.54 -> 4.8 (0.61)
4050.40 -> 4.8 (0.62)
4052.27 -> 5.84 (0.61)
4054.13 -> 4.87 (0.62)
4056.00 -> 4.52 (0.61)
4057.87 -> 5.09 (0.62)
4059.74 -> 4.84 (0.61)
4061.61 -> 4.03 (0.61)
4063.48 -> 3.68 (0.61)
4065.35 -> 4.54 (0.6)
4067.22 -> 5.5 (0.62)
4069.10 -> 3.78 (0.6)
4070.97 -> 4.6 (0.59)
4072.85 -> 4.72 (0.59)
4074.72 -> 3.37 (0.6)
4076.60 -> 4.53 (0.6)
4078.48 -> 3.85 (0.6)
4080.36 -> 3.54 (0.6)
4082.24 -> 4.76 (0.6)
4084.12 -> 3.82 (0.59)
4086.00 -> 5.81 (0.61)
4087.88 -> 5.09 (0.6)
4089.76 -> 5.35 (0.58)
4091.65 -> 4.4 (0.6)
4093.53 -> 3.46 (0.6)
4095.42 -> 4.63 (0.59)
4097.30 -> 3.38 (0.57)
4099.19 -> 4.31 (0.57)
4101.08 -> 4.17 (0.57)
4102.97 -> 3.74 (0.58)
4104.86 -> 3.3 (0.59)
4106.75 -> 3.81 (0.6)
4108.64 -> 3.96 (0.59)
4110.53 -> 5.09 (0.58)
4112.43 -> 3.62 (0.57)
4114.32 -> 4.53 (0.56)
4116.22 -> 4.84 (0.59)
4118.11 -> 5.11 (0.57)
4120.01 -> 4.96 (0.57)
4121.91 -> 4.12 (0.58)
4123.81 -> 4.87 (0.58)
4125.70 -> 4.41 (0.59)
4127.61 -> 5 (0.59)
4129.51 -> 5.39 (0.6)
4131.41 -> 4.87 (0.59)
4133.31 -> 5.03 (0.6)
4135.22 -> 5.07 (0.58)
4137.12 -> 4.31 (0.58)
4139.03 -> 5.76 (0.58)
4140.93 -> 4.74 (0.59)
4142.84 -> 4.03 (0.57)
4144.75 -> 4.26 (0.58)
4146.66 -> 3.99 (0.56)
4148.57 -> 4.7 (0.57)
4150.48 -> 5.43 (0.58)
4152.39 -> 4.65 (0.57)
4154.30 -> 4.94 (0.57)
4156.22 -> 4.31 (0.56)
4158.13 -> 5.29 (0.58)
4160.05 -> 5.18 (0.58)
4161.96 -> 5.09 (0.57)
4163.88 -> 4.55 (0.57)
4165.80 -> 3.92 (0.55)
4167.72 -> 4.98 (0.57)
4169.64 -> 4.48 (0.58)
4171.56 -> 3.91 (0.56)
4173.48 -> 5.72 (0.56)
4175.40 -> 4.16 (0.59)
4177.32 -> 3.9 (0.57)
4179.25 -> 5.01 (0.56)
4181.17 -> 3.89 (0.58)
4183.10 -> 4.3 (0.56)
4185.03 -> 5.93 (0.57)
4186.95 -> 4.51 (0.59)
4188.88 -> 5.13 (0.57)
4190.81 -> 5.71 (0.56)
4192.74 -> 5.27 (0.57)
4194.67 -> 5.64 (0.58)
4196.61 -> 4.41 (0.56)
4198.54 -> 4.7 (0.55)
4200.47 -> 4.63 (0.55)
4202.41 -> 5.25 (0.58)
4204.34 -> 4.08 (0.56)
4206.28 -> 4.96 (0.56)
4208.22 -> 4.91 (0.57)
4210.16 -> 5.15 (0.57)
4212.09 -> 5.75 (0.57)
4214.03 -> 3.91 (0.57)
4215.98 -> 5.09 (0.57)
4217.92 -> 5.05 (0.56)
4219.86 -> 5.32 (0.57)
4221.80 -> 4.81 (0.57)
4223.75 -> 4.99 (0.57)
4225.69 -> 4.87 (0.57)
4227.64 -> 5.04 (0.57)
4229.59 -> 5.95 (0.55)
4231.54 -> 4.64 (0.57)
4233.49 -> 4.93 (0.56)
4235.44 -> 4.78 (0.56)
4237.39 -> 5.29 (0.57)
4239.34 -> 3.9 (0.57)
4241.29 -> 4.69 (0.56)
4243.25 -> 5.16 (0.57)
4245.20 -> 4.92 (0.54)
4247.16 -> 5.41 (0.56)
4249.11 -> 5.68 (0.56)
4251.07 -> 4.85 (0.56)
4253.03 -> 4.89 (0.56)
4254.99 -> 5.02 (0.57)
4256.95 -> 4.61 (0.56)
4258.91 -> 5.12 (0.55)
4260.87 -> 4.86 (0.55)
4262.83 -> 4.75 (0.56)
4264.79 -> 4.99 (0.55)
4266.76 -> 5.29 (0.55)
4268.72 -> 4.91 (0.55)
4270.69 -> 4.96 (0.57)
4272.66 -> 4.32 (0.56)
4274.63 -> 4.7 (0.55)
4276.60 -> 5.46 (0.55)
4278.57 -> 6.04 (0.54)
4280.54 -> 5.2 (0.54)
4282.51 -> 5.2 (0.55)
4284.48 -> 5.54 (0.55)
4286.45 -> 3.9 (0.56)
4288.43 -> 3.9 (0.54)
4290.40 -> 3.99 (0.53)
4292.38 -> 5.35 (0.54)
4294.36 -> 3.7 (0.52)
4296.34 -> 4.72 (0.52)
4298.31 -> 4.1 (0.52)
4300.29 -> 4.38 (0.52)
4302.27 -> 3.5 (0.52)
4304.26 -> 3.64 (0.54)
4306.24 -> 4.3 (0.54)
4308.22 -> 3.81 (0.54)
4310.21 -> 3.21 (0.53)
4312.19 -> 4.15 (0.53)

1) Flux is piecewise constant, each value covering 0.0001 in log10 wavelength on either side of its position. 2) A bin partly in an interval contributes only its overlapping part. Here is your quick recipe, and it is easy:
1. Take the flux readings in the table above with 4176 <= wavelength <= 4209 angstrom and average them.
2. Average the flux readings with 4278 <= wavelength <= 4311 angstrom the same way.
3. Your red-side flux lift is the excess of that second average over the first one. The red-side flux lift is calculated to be -0.46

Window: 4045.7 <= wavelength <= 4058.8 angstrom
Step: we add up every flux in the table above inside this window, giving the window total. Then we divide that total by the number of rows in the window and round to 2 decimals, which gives 4.91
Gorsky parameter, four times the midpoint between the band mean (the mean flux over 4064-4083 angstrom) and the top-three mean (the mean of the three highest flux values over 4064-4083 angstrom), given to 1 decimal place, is 18.6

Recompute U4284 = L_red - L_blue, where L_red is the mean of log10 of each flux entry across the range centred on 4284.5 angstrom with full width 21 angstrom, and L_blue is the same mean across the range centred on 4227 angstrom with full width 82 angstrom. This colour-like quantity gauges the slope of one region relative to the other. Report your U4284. -0.02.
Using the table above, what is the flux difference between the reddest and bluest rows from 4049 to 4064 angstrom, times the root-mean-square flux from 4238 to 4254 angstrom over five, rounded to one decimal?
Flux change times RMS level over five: -1.1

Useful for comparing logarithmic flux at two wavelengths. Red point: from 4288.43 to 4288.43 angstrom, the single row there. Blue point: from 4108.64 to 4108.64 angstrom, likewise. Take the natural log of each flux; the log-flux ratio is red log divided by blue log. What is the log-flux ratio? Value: 0.99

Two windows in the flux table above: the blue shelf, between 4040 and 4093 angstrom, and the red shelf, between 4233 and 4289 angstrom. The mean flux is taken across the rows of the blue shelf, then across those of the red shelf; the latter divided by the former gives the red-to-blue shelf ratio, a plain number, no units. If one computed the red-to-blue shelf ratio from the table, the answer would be 1.08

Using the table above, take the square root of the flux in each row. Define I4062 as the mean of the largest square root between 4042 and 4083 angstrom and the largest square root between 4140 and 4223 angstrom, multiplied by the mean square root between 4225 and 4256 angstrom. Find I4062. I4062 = 5.42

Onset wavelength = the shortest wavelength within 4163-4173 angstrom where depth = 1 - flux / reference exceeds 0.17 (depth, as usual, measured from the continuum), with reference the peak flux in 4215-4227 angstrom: 4165.80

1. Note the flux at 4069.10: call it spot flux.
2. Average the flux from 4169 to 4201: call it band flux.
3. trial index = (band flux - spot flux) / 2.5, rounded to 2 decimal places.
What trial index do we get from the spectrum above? 0.40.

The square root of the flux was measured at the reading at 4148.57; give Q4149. 2.17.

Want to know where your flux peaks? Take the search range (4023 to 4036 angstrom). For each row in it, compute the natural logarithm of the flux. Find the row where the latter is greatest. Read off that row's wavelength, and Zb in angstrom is 4028.08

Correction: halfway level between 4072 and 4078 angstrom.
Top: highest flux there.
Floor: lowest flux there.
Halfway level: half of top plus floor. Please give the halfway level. 4.0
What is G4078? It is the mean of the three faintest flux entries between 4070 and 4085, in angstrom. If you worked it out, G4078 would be 3.58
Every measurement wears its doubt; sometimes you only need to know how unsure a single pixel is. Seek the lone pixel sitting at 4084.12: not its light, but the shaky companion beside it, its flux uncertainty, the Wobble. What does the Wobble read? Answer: 0.590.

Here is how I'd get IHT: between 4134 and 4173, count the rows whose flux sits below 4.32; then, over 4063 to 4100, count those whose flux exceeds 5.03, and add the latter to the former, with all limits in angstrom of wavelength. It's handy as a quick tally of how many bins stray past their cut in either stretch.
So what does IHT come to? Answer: 11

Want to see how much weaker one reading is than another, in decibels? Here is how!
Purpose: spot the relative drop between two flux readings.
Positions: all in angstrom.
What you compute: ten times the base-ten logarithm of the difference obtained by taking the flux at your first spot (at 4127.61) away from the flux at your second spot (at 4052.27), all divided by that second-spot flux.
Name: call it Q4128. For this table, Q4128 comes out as -8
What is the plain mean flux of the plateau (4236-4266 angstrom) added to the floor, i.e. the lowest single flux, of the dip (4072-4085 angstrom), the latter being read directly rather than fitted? 8.31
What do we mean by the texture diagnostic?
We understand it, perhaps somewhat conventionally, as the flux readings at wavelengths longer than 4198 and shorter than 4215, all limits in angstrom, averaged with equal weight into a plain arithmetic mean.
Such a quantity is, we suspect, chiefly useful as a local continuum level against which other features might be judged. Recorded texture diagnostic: 4.82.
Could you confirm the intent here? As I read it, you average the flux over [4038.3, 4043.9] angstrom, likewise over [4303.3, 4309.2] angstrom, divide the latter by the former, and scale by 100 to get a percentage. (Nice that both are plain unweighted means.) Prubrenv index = 87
